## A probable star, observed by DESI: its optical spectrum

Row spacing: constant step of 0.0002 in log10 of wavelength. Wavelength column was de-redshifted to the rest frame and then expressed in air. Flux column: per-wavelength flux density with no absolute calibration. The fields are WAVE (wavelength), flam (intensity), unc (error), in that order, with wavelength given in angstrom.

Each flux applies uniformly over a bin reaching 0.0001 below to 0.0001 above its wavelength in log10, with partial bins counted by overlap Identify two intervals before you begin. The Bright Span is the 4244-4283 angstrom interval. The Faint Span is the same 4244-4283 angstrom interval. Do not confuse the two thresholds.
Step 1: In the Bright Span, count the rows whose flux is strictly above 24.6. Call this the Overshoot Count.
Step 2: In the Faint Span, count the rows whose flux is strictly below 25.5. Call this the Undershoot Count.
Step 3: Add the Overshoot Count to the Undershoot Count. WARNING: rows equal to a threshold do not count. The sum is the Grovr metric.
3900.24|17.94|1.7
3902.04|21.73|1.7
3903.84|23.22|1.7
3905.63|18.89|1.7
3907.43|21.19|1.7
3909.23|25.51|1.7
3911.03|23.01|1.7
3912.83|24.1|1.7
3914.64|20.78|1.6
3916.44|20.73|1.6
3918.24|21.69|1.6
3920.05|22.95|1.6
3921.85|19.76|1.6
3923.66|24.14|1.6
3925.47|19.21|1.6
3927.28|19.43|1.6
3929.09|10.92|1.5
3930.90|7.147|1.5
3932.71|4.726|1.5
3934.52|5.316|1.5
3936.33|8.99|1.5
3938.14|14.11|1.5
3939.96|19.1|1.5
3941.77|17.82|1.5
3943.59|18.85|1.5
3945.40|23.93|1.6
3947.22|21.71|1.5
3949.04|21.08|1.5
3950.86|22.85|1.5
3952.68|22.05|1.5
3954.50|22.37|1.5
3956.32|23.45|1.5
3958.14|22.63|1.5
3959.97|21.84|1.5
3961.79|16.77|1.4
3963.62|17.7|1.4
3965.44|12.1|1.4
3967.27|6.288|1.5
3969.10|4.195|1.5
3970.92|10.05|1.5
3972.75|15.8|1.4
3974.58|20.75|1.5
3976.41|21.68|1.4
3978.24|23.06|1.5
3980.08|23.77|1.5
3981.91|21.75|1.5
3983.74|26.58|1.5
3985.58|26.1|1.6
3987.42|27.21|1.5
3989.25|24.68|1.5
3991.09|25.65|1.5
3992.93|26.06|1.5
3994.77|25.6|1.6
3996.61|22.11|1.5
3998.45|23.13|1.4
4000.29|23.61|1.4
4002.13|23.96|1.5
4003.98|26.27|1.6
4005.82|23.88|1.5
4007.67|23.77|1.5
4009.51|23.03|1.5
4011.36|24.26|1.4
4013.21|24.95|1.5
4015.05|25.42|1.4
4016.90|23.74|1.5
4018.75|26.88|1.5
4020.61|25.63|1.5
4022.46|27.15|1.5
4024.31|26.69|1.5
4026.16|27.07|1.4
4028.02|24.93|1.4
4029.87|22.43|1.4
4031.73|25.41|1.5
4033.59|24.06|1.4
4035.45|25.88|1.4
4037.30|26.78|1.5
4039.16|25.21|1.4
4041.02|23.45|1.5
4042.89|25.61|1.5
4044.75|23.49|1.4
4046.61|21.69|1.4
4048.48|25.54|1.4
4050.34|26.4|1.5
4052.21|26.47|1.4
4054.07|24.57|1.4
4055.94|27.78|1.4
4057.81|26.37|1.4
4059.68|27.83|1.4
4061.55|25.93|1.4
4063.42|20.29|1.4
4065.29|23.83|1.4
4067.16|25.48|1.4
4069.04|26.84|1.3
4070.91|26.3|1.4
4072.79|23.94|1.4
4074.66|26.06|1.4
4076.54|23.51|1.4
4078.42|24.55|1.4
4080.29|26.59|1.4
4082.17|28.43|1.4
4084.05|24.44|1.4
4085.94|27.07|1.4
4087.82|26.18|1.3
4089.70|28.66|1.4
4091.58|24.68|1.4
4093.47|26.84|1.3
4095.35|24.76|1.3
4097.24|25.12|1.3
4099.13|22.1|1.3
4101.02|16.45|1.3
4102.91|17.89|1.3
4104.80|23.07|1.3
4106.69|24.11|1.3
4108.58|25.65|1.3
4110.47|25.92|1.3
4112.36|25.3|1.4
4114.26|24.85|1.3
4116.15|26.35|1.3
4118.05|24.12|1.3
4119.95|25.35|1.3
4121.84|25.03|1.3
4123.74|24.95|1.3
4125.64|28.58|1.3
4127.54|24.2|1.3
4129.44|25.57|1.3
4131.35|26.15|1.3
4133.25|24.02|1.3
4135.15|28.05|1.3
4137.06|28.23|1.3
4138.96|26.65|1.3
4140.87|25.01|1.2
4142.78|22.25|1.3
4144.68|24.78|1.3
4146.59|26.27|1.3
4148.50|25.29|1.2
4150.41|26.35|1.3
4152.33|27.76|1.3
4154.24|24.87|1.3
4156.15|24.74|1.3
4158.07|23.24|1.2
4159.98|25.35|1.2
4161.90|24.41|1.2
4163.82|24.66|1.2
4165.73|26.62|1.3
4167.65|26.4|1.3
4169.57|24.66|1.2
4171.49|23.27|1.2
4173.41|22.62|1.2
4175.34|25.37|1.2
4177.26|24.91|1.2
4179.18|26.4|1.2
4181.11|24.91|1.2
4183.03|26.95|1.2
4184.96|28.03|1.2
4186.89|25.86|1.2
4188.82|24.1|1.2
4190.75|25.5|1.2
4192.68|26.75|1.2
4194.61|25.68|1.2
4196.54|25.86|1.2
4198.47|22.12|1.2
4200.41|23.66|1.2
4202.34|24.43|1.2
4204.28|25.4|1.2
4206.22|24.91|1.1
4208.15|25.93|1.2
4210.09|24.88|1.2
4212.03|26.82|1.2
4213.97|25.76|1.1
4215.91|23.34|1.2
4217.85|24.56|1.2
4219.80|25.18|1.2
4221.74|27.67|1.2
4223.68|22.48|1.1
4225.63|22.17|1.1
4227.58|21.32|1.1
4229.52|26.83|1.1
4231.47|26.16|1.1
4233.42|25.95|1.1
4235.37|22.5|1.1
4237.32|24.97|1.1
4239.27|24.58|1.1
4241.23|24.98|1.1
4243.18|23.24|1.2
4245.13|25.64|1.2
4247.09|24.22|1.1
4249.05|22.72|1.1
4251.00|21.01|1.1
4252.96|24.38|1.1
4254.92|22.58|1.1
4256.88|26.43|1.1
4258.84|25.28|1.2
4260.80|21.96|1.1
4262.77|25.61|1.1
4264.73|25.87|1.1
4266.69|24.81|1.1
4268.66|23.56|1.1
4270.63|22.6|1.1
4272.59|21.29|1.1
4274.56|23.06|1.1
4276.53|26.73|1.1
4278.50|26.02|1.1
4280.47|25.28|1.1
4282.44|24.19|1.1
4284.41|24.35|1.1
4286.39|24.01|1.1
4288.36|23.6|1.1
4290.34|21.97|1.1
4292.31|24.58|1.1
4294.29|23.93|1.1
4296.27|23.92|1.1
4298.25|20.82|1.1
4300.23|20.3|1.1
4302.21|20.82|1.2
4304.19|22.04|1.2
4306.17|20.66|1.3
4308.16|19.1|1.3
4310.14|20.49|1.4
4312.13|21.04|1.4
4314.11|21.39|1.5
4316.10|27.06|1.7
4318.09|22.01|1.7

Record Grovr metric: 23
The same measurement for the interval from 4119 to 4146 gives 19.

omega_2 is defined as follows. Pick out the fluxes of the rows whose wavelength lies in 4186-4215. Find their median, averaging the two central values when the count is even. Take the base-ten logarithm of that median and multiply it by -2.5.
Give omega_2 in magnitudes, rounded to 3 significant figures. -3.52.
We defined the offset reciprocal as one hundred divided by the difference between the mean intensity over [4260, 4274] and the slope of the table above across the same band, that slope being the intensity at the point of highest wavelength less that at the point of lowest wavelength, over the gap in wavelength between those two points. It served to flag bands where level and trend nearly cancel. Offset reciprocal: 4.21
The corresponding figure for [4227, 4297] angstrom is 4.14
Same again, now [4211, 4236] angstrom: 4.02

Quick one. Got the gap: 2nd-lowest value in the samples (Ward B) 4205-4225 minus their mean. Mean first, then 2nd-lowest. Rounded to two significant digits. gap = -1.8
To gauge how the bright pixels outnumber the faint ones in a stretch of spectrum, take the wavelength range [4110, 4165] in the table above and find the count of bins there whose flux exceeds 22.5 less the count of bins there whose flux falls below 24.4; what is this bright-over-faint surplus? 23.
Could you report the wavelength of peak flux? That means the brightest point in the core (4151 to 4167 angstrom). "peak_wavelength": 4152.33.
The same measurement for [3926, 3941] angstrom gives 3927.28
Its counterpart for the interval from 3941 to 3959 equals 3945.40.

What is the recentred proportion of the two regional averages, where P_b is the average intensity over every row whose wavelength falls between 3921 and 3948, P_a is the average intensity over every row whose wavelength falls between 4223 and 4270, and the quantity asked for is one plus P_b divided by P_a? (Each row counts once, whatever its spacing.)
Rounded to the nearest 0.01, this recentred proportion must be 1.65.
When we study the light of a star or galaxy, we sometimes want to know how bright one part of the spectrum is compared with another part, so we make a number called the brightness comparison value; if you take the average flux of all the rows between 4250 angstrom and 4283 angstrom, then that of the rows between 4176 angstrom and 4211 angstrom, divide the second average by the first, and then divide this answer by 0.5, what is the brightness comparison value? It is 2.10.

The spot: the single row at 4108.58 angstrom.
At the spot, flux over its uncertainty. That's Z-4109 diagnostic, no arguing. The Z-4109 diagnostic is 20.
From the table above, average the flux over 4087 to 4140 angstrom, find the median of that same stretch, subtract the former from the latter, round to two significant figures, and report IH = 0.25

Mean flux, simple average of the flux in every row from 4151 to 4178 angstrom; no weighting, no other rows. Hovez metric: 24.9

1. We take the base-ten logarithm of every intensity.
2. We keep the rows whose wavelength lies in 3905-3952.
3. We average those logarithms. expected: 1.23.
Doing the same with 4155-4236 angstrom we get 1.40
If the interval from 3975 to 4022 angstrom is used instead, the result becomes 1.39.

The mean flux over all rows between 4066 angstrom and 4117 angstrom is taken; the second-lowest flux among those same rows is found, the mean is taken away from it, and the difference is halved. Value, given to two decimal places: -3.48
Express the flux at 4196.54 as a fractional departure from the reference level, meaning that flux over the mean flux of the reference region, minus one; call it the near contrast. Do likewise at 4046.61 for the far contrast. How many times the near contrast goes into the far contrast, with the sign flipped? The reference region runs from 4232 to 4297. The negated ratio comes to 1.4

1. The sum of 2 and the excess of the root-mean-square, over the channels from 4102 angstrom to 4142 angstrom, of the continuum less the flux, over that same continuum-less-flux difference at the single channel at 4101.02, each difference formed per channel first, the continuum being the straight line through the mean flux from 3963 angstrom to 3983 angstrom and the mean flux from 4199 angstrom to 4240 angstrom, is 2.2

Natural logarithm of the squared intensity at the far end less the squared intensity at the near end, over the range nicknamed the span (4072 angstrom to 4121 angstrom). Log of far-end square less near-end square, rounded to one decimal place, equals 4.2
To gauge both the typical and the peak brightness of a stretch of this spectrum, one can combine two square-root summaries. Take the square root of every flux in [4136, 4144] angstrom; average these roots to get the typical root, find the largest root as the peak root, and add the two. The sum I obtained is 10.36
